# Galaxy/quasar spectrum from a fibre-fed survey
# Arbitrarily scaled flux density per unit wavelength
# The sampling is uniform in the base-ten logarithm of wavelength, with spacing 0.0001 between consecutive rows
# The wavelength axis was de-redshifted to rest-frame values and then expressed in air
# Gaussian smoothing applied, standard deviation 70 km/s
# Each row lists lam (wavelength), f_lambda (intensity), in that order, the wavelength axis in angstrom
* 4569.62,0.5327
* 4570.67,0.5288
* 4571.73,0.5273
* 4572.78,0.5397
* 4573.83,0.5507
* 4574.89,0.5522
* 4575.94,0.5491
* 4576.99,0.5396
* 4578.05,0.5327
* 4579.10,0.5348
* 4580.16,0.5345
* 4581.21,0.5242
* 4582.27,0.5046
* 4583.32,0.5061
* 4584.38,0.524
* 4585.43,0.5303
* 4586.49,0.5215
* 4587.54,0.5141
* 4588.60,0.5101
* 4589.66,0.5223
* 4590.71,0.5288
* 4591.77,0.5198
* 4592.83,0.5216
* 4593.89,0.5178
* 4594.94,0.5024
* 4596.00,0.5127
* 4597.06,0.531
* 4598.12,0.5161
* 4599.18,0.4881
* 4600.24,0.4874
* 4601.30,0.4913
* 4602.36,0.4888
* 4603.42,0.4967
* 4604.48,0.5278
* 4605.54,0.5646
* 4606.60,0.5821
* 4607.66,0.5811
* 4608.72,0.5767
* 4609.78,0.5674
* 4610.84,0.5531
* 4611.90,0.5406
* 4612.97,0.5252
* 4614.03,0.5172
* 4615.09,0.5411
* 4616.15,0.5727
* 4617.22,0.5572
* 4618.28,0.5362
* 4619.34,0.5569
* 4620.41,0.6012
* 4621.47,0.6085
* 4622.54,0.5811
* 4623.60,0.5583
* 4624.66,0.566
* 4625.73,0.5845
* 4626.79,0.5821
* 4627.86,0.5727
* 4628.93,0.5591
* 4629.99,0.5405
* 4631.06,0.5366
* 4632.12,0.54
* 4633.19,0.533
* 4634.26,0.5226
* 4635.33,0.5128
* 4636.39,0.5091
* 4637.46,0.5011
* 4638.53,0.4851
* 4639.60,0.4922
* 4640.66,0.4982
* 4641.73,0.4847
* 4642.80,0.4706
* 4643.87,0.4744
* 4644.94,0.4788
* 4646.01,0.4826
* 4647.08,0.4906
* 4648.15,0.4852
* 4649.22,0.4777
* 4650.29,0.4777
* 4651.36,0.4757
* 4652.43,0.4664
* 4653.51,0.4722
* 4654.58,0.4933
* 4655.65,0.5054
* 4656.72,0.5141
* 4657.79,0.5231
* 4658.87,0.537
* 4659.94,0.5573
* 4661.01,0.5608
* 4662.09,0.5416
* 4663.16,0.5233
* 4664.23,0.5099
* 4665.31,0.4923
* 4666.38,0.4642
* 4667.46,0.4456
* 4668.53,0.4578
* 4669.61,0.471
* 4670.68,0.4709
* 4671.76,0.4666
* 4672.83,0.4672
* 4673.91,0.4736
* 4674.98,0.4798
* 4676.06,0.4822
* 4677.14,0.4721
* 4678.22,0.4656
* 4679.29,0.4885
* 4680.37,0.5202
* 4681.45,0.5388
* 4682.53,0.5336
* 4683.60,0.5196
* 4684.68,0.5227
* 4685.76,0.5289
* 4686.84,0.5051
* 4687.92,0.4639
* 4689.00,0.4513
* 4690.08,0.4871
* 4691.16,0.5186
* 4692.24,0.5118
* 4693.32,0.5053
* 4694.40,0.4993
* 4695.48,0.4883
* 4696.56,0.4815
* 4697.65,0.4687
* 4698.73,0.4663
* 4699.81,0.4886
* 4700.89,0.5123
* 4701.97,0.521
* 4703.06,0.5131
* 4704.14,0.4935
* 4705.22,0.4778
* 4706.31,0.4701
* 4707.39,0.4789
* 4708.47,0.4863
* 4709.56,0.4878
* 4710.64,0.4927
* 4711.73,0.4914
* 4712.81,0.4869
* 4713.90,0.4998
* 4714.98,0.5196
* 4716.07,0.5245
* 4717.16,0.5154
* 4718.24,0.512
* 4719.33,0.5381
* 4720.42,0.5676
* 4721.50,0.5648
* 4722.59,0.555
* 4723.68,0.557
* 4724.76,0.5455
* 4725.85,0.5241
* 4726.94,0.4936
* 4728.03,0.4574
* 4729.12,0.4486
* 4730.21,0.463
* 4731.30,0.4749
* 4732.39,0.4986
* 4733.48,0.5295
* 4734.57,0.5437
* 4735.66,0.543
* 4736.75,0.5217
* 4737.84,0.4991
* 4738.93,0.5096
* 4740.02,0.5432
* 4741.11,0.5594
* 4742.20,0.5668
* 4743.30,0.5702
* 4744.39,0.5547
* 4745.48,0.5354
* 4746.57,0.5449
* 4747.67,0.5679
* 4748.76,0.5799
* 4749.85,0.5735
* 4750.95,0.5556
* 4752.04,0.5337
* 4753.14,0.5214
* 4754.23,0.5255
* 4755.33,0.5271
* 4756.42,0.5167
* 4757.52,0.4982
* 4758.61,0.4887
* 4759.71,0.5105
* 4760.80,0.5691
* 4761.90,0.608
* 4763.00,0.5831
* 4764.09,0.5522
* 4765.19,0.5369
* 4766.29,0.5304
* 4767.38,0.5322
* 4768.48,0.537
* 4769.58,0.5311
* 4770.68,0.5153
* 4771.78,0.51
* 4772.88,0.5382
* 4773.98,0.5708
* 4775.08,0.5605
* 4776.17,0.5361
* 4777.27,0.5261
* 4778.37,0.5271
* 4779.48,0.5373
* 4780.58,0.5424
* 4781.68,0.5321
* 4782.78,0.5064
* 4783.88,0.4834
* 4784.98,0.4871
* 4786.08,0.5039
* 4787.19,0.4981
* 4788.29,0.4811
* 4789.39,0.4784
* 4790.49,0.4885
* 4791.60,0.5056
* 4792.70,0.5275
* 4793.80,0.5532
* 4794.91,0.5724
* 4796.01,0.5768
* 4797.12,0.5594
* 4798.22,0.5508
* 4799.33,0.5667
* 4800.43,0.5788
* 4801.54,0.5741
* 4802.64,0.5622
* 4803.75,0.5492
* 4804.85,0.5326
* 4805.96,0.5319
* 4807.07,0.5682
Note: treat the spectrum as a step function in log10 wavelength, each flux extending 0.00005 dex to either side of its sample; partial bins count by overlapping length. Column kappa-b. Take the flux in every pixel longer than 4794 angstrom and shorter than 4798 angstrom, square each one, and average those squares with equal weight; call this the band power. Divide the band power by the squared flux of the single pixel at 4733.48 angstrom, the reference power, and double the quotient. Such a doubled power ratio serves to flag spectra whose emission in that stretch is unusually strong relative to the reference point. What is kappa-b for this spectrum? 2.3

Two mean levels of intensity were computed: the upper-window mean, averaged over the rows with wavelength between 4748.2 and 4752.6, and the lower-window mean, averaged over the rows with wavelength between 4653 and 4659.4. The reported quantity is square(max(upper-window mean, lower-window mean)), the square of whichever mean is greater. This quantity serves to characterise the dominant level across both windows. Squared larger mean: 0.314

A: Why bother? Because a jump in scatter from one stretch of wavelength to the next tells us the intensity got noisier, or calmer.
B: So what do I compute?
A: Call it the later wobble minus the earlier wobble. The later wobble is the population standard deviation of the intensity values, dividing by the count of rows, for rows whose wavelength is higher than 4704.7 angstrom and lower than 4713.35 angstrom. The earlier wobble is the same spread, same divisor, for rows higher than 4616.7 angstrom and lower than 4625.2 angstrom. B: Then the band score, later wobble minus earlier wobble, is -0.016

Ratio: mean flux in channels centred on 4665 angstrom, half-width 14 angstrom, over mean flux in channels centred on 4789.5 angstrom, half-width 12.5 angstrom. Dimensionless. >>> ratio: 0.93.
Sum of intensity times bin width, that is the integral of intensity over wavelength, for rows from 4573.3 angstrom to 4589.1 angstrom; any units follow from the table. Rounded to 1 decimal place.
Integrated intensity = 8.4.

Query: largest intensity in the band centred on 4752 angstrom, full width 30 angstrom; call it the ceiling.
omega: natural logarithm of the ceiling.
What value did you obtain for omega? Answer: -0.498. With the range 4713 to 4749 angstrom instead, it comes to -0.545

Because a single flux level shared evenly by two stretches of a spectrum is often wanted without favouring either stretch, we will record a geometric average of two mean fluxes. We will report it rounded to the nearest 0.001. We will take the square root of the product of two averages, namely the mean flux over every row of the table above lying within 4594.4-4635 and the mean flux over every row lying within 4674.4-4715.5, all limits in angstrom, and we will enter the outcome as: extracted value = 0.519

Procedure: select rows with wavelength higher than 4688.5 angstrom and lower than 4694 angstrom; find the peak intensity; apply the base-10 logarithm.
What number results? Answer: -0.285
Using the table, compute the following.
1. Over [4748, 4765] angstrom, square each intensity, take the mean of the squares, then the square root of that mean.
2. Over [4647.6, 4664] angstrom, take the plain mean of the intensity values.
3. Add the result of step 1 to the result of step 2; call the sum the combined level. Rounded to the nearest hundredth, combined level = 1.05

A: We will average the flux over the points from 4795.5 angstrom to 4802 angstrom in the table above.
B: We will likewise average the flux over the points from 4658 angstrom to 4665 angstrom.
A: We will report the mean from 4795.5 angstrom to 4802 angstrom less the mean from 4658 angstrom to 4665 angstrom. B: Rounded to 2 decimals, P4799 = 0.03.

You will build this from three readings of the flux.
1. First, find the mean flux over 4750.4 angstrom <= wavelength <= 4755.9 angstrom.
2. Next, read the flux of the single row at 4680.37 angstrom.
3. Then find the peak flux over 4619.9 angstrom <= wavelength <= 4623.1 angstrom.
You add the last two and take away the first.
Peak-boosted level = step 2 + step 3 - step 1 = 0.60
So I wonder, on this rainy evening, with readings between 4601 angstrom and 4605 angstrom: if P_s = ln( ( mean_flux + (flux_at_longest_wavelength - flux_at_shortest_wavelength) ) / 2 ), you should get -1.31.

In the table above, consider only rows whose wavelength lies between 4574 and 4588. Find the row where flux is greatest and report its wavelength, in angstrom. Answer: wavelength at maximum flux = 4574.89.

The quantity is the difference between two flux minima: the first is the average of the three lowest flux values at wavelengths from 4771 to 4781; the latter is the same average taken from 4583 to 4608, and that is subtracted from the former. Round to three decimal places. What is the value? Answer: 0.033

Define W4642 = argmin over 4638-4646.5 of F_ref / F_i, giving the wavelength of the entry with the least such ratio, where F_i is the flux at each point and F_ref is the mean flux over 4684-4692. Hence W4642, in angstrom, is 4640.66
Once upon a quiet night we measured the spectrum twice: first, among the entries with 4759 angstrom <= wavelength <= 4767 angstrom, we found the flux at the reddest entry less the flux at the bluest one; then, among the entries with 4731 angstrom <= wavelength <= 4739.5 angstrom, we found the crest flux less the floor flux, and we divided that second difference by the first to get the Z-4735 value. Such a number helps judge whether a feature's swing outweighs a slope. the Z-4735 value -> 3.5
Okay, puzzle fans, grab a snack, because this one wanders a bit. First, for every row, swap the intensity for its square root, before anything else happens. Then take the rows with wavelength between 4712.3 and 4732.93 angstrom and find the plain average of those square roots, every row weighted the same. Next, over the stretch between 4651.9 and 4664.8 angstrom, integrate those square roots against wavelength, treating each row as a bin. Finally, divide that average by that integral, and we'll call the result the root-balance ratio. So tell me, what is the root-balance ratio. 0.077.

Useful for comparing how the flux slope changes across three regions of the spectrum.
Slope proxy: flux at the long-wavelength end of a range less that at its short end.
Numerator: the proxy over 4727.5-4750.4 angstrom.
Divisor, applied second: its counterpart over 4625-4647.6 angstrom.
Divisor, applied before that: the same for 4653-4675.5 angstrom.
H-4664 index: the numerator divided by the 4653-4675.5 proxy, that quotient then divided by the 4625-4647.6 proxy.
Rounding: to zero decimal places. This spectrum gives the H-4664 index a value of -163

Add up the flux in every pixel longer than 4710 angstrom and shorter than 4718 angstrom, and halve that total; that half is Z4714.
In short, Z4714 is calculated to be 1.77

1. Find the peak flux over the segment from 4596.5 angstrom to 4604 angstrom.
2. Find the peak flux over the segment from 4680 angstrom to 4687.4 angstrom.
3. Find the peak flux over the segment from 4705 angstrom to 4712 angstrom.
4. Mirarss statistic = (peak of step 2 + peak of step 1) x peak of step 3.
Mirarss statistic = 0.527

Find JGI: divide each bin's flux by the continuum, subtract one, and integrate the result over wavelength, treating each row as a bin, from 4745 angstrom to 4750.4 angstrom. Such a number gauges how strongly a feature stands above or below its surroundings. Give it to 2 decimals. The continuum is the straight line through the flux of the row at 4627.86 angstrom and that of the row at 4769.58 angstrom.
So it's 0.23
